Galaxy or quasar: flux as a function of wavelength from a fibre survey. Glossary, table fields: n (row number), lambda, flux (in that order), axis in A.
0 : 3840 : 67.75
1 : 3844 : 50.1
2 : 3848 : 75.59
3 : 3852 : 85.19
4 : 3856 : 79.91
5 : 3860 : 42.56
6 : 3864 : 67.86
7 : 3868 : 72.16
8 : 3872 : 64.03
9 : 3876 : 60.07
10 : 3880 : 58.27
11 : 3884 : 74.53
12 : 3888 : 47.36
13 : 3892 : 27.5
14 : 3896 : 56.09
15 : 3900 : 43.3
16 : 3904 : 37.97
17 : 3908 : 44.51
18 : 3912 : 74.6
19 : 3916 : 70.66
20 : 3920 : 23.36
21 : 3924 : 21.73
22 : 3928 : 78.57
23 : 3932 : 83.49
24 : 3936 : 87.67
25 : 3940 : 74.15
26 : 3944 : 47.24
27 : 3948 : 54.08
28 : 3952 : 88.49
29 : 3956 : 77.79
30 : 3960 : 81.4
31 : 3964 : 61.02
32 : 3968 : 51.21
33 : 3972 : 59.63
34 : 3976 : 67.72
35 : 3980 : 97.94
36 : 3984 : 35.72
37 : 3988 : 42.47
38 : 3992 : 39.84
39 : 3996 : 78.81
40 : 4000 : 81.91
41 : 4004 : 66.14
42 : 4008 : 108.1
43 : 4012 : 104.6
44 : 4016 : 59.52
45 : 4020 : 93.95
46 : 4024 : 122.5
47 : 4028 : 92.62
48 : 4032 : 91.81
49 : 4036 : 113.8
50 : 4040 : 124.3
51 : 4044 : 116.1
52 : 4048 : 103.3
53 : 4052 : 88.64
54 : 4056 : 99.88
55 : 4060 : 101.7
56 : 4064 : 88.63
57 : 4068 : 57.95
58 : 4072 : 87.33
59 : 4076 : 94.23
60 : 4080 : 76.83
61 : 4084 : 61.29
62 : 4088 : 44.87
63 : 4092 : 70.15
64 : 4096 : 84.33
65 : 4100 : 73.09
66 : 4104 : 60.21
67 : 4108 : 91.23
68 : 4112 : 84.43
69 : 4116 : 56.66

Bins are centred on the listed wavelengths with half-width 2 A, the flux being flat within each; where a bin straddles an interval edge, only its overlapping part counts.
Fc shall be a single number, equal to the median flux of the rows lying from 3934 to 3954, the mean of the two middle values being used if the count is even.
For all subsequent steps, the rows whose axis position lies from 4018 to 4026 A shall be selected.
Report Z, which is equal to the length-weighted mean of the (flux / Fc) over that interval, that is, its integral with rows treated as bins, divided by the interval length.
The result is 1.46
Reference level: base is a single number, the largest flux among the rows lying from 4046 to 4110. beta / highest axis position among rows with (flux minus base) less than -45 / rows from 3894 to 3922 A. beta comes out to 3920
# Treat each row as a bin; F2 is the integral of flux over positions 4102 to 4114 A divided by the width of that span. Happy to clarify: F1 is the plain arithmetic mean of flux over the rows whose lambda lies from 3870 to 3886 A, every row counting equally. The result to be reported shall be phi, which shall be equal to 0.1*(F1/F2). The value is 0.08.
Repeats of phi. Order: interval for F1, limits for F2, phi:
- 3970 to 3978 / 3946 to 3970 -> 0.09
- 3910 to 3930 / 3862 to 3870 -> 0.08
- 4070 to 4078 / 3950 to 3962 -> 0.11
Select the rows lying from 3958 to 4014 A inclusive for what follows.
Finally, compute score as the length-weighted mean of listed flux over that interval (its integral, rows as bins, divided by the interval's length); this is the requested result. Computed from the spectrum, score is 70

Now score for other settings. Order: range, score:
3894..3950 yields 57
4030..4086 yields 93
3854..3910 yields 55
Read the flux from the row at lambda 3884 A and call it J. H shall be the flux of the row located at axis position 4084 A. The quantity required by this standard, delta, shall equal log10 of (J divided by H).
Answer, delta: 0.08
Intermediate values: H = 61.29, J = 74.53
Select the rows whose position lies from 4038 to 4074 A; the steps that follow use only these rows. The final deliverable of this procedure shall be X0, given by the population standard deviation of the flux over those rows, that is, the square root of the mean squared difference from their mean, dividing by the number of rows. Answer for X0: 18.1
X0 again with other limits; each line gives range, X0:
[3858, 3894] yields 14.5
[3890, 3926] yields 18.3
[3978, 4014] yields 26.7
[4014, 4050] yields 19.2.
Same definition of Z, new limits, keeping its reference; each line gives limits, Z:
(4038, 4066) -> 1.39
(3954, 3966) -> 0.99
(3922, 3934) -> 0.83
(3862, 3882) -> 0.87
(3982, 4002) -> 0.75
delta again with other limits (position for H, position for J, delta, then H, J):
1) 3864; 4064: 0.12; 67.86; 88.63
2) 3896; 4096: 0.18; 56.09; 84.33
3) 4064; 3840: -0.12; 88.63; 67.75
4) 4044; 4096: -0.14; 116.1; 84.33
